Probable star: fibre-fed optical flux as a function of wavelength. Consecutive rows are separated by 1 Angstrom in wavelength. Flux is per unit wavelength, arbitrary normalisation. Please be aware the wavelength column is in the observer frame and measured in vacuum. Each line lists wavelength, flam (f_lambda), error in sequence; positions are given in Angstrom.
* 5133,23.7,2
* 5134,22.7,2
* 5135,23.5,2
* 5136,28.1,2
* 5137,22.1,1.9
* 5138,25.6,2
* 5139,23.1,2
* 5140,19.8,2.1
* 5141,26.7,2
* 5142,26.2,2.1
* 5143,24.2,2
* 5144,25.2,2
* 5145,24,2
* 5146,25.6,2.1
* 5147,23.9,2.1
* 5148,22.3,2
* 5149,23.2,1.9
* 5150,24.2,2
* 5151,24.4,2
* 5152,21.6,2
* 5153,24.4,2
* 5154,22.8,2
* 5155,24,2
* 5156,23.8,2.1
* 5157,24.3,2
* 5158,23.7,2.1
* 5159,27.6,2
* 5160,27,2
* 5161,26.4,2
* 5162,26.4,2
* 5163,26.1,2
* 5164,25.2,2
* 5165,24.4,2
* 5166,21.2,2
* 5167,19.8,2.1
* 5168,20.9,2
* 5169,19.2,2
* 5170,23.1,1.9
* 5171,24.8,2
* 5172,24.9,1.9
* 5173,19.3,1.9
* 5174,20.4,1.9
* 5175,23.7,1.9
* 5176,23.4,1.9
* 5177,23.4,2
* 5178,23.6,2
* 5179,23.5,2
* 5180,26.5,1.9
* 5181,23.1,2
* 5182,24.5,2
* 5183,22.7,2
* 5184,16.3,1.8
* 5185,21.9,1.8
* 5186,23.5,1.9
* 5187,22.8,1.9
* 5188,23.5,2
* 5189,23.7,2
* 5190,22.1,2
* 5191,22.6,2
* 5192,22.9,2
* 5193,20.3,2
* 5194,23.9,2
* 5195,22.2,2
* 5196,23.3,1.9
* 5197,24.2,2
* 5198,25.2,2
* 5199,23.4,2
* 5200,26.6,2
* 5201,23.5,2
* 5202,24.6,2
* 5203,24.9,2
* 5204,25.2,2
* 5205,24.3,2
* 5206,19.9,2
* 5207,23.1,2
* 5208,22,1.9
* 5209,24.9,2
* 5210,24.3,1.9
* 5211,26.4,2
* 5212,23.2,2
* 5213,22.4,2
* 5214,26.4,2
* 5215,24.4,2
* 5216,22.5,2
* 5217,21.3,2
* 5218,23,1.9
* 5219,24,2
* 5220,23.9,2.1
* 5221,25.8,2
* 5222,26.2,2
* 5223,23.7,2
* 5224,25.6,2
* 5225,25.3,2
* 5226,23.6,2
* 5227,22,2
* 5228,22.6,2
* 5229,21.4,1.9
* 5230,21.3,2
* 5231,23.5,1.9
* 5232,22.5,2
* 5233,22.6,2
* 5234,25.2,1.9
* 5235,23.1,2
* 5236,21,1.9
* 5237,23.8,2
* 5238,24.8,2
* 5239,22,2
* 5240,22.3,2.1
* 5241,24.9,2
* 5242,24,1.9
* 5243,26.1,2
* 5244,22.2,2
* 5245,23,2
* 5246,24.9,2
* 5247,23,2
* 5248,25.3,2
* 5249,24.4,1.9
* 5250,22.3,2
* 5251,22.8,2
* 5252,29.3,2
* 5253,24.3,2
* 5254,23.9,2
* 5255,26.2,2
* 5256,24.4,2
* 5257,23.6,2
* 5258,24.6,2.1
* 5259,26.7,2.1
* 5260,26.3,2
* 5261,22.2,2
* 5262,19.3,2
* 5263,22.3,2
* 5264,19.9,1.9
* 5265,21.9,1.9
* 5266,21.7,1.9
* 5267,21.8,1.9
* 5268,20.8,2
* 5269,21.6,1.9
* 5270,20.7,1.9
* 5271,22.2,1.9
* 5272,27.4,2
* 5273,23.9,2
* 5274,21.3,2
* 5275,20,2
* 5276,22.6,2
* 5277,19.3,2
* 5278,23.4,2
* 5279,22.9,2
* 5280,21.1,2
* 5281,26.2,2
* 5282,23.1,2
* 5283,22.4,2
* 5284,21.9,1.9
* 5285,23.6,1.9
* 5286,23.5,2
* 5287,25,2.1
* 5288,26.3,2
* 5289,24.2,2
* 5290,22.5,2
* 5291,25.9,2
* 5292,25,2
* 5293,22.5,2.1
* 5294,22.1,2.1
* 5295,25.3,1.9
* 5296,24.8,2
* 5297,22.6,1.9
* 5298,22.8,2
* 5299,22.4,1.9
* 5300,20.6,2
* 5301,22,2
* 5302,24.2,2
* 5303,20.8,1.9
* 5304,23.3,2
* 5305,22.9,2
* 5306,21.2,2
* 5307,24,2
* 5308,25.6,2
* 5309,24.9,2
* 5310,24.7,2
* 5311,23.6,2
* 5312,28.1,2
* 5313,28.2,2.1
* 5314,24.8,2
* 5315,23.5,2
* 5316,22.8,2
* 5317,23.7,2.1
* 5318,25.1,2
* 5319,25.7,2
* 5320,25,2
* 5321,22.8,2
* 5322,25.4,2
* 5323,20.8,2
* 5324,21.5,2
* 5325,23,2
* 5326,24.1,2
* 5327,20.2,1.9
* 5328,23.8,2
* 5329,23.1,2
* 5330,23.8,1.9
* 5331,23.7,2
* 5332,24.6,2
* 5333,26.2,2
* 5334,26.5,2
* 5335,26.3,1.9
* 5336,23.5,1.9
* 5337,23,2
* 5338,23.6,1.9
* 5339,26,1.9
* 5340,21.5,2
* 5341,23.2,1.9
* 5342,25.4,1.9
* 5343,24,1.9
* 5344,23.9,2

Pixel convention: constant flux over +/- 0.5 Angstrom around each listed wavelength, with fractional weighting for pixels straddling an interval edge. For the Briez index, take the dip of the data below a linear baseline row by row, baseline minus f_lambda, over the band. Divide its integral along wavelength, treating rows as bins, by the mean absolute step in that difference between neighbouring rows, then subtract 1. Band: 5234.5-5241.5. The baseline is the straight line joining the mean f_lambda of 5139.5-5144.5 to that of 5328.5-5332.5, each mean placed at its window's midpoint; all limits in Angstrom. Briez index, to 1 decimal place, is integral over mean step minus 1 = 2.5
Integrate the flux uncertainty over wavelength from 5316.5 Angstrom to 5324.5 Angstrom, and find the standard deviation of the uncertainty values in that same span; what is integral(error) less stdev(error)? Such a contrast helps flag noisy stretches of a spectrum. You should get 16.1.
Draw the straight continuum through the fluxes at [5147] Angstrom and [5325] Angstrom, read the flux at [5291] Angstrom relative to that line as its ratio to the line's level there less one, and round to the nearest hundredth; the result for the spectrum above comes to 0.12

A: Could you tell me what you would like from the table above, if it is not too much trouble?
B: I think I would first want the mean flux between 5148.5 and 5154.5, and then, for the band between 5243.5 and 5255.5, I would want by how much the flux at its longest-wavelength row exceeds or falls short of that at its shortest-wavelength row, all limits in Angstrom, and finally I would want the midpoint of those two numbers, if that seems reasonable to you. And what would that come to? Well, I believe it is 14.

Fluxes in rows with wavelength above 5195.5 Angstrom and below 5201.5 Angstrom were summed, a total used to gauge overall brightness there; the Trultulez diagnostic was 146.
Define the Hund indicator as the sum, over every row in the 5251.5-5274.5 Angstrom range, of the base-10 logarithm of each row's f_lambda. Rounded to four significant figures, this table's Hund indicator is 31.40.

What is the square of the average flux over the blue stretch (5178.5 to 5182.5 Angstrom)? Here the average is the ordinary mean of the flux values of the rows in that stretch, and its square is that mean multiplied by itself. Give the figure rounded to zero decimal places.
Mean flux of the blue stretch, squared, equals 595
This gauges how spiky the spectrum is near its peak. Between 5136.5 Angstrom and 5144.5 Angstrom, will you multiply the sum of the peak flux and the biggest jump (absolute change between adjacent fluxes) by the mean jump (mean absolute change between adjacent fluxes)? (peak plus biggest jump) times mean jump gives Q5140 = 95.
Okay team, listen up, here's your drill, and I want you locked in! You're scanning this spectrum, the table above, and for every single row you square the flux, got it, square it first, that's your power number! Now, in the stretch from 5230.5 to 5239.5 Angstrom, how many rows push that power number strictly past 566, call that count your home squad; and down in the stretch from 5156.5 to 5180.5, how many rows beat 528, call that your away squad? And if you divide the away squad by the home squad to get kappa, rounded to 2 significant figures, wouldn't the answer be 6.0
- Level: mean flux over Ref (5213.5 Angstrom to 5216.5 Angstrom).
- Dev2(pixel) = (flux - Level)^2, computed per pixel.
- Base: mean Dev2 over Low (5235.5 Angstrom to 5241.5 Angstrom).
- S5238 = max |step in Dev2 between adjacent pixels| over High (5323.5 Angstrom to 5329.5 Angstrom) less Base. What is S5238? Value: 14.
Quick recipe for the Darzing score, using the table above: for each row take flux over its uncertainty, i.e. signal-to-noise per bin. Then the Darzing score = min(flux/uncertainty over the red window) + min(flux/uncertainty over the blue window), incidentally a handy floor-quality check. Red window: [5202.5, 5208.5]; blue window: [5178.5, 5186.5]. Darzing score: 19.0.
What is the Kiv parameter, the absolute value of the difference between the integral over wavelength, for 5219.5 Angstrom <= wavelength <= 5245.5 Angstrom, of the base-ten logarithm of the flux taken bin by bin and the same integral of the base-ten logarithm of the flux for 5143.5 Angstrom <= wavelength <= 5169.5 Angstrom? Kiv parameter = 0.15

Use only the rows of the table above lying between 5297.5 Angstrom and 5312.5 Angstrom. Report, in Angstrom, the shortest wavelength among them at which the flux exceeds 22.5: 5298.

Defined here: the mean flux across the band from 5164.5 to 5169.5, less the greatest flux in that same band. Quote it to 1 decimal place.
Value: -3.3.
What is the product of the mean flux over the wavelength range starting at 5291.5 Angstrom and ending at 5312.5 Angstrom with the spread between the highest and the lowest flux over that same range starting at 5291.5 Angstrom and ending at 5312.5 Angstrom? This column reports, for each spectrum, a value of 176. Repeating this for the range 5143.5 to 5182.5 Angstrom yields 199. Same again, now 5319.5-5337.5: 150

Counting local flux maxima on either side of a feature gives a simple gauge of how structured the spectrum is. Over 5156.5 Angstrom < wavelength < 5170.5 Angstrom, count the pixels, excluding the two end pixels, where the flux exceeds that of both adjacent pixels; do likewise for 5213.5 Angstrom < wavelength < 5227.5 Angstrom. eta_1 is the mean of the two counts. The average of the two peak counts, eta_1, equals 2.5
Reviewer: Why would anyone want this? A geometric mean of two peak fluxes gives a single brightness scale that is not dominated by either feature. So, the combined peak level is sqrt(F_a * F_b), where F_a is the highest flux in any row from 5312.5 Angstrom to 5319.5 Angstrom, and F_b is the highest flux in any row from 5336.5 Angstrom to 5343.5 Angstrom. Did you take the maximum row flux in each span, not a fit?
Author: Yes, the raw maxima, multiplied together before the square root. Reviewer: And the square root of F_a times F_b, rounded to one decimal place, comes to 27.1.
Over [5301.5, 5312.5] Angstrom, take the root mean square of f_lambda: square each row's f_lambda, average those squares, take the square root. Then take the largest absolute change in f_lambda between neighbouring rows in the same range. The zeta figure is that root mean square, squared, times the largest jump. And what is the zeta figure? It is 2595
